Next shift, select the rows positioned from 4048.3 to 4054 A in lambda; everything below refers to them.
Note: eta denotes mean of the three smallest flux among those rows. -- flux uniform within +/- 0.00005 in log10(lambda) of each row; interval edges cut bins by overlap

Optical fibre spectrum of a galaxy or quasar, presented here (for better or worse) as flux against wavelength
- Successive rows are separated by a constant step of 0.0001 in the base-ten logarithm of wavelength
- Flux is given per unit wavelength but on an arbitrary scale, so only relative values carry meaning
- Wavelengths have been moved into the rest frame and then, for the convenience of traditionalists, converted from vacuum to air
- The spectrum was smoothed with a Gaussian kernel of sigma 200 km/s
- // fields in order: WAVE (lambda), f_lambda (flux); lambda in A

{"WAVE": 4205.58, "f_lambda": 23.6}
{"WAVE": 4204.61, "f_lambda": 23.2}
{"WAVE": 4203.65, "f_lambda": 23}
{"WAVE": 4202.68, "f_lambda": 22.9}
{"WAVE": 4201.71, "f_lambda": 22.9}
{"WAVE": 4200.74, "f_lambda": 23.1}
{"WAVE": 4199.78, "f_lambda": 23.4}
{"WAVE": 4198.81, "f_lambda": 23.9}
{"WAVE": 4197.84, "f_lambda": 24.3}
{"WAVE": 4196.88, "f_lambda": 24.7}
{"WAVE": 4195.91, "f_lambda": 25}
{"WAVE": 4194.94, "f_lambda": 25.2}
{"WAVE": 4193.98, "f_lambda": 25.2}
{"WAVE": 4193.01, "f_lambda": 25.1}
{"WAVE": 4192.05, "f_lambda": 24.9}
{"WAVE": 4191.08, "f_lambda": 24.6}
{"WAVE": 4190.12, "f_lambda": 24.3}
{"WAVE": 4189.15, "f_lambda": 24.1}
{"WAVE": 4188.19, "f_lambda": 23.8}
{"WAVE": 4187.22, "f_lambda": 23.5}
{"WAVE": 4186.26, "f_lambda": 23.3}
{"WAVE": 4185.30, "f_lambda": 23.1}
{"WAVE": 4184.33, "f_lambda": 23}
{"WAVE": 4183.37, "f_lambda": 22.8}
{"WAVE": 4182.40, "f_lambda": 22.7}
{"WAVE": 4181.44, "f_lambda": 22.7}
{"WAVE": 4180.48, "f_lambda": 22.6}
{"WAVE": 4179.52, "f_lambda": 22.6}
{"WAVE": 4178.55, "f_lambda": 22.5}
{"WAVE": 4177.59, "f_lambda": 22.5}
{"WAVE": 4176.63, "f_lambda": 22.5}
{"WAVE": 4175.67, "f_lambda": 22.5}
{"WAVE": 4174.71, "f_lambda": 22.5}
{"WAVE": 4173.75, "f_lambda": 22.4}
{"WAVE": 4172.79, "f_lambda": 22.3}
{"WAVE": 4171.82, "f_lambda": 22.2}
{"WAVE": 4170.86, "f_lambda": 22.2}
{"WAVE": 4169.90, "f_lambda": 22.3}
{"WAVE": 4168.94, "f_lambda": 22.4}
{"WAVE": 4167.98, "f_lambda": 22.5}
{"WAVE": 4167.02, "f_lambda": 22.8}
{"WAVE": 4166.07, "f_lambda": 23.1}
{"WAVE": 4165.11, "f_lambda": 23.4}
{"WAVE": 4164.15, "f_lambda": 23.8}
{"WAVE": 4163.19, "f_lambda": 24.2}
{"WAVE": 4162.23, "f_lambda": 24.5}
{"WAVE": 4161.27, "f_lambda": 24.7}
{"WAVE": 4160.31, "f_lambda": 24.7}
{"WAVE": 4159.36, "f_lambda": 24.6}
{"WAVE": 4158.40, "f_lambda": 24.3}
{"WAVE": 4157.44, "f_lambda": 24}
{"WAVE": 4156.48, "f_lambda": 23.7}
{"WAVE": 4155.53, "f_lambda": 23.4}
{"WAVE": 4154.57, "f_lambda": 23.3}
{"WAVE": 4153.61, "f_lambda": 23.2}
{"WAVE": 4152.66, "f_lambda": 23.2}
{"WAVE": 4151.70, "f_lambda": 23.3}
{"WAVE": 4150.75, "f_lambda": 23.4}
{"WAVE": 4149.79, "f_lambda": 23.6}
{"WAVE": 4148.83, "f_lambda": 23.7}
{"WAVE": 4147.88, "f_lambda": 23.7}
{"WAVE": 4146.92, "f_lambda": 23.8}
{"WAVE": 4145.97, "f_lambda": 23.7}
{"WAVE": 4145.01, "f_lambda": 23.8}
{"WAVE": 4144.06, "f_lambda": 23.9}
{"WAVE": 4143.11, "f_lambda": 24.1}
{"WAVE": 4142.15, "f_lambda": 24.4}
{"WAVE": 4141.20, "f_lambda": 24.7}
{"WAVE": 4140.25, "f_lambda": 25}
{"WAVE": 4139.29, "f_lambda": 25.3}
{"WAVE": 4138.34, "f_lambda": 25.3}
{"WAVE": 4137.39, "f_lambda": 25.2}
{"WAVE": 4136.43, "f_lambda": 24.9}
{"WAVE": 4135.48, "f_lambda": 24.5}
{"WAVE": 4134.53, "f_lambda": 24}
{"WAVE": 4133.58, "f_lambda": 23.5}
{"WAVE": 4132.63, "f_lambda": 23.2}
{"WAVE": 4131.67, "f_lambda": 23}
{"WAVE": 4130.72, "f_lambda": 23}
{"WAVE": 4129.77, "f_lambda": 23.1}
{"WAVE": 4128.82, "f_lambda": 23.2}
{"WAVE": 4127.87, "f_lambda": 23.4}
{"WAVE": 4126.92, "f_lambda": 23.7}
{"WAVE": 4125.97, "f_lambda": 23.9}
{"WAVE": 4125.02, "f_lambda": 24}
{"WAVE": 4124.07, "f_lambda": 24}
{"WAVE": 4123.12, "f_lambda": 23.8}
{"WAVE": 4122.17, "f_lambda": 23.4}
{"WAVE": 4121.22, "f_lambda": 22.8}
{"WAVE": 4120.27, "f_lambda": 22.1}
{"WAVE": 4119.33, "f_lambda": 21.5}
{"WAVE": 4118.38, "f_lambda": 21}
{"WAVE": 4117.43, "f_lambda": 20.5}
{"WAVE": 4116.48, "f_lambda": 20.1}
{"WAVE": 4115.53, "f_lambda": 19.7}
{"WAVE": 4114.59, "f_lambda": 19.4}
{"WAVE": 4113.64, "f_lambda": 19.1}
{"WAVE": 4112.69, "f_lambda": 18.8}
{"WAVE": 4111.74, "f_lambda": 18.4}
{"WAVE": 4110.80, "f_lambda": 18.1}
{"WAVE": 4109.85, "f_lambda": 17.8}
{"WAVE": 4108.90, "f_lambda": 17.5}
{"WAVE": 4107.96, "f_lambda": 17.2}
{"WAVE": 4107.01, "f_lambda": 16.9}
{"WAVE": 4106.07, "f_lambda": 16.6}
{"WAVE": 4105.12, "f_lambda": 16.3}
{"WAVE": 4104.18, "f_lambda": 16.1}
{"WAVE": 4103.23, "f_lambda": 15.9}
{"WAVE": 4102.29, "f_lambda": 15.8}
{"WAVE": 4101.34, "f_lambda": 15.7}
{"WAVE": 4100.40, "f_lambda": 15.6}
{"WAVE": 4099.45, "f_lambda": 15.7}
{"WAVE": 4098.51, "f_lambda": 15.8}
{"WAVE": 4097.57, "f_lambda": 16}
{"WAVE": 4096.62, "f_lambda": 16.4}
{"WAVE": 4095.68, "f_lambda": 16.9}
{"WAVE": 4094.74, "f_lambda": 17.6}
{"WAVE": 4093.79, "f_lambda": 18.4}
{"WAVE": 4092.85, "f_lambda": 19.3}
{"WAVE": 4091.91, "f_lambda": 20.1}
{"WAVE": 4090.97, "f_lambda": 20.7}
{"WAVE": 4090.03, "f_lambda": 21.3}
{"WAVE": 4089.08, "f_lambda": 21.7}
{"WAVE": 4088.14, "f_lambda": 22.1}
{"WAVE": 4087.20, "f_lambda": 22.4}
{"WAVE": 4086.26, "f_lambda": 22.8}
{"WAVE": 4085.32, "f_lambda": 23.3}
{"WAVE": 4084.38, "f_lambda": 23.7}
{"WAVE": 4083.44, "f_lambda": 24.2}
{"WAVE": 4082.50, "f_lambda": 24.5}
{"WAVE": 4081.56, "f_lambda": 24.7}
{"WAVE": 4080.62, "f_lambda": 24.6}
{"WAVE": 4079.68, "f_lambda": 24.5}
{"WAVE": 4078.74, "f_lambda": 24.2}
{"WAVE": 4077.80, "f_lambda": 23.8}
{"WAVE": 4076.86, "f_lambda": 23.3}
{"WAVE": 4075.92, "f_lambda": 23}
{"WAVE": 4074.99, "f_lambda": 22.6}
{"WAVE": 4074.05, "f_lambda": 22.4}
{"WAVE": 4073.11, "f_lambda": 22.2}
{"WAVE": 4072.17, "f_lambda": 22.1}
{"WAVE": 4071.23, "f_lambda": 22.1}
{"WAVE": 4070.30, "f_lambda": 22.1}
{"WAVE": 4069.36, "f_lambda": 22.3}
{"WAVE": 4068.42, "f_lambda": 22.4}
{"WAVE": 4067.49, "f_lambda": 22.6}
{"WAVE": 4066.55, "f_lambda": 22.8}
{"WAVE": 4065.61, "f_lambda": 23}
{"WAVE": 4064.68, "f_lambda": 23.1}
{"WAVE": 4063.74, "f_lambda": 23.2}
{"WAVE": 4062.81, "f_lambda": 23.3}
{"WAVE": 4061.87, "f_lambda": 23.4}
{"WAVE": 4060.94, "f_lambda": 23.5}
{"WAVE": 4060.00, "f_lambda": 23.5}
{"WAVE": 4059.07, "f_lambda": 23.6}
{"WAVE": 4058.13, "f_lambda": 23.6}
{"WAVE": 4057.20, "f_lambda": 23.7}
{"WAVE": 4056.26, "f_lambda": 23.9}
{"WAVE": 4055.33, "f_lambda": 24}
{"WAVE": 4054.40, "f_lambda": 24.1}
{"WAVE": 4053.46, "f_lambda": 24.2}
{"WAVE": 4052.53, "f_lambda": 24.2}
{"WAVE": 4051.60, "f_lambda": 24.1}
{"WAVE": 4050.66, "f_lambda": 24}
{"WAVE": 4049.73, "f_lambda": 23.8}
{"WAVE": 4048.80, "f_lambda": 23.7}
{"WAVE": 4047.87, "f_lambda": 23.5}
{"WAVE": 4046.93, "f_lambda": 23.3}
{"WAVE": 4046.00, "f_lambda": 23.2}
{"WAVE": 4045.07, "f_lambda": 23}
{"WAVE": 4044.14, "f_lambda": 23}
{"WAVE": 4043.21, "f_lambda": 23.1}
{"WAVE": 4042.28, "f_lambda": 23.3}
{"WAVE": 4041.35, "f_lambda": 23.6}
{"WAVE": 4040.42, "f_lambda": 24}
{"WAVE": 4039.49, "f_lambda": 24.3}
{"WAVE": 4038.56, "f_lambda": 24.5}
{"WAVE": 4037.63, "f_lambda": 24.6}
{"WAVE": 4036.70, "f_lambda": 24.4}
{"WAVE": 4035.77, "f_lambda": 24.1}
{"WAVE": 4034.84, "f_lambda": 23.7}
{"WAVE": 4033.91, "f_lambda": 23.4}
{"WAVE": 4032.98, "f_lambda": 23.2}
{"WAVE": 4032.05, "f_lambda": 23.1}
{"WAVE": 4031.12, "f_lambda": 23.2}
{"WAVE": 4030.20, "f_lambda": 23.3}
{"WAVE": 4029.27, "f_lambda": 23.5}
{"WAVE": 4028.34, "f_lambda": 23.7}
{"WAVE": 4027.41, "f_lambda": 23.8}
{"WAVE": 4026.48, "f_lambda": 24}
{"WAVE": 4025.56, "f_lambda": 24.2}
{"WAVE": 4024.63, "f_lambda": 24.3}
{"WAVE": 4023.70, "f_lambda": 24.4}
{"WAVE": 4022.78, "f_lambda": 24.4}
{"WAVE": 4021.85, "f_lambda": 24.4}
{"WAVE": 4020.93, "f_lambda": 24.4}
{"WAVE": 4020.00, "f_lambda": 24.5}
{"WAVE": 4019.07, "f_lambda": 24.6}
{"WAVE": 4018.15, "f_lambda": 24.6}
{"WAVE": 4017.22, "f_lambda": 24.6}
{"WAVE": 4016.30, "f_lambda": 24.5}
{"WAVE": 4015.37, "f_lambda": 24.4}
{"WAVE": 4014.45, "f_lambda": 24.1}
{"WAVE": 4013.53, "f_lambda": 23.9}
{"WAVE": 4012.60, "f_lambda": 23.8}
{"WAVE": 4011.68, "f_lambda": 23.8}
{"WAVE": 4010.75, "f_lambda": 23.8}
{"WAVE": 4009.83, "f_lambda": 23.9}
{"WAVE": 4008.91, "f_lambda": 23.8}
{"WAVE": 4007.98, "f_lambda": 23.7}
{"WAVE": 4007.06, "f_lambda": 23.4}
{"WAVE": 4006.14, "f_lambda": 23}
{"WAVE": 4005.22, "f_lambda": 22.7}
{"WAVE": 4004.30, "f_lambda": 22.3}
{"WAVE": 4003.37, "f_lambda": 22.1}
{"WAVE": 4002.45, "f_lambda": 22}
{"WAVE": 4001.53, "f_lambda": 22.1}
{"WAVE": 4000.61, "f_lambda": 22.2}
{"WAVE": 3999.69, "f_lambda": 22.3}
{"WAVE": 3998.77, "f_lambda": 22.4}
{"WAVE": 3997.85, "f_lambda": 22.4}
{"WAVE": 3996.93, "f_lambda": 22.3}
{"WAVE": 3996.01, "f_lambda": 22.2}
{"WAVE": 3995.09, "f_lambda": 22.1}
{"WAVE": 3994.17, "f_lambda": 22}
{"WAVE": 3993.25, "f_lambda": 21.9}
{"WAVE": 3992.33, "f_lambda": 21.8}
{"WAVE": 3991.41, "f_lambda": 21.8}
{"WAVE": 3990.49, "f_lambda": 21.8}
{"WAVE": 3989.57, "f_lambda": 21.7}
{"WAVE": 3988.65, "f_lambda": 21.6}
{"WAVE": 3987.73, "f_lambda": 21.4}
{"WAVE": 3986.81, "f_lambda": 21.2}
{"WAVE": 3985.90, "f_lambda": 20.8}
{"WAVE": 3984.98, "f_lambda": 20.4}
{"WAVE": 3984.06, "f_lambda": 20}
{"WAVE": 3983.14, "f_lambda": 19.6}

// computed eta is 23.8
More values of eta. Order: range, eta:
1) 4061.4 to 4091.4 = 21.2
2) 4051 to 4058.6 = 23.7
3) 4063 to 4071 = 22.3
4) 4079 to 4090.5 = 21.7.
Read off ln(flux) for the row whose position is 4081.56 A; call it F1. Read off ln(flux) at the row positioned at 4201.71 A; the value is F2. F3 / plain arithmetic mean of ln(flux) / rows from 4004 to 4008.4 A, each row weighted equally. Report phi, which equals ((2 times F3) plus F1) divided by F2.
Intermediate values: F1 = 3.21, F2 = 3.13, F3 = 3.14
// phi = 3.03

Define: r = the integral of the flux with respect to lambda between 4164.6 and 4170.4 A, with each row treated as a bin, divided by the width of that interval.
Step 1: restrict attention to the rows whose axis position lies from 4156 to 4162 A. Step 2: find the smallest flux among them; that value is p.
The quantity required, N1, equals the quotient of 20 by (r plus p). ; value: 0.430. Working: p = 23.7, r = 22.8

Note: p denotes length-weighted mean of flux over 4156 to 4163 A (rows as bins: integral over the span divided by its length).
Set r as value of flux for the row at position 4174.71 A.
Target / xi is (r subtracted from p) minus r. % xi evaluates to -21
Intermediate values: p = 24.4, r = 22.5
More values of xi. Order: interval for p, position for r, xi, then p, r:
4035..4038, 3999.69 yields -20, 24.3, 22.3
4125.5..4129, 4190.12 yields -25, 23.6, 24.3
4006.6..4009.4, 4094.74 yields -12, 23.6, 17.6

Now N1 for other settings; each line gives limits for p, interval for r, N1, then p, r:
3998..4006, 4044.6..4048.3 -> 0.442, 22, 23.2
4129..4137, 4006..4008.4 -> 0.430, 23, 23.5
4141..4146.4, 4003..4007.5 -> 0.431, 23.7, 22.7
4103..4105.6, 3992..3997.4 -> 0.527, 15.9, 22.1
